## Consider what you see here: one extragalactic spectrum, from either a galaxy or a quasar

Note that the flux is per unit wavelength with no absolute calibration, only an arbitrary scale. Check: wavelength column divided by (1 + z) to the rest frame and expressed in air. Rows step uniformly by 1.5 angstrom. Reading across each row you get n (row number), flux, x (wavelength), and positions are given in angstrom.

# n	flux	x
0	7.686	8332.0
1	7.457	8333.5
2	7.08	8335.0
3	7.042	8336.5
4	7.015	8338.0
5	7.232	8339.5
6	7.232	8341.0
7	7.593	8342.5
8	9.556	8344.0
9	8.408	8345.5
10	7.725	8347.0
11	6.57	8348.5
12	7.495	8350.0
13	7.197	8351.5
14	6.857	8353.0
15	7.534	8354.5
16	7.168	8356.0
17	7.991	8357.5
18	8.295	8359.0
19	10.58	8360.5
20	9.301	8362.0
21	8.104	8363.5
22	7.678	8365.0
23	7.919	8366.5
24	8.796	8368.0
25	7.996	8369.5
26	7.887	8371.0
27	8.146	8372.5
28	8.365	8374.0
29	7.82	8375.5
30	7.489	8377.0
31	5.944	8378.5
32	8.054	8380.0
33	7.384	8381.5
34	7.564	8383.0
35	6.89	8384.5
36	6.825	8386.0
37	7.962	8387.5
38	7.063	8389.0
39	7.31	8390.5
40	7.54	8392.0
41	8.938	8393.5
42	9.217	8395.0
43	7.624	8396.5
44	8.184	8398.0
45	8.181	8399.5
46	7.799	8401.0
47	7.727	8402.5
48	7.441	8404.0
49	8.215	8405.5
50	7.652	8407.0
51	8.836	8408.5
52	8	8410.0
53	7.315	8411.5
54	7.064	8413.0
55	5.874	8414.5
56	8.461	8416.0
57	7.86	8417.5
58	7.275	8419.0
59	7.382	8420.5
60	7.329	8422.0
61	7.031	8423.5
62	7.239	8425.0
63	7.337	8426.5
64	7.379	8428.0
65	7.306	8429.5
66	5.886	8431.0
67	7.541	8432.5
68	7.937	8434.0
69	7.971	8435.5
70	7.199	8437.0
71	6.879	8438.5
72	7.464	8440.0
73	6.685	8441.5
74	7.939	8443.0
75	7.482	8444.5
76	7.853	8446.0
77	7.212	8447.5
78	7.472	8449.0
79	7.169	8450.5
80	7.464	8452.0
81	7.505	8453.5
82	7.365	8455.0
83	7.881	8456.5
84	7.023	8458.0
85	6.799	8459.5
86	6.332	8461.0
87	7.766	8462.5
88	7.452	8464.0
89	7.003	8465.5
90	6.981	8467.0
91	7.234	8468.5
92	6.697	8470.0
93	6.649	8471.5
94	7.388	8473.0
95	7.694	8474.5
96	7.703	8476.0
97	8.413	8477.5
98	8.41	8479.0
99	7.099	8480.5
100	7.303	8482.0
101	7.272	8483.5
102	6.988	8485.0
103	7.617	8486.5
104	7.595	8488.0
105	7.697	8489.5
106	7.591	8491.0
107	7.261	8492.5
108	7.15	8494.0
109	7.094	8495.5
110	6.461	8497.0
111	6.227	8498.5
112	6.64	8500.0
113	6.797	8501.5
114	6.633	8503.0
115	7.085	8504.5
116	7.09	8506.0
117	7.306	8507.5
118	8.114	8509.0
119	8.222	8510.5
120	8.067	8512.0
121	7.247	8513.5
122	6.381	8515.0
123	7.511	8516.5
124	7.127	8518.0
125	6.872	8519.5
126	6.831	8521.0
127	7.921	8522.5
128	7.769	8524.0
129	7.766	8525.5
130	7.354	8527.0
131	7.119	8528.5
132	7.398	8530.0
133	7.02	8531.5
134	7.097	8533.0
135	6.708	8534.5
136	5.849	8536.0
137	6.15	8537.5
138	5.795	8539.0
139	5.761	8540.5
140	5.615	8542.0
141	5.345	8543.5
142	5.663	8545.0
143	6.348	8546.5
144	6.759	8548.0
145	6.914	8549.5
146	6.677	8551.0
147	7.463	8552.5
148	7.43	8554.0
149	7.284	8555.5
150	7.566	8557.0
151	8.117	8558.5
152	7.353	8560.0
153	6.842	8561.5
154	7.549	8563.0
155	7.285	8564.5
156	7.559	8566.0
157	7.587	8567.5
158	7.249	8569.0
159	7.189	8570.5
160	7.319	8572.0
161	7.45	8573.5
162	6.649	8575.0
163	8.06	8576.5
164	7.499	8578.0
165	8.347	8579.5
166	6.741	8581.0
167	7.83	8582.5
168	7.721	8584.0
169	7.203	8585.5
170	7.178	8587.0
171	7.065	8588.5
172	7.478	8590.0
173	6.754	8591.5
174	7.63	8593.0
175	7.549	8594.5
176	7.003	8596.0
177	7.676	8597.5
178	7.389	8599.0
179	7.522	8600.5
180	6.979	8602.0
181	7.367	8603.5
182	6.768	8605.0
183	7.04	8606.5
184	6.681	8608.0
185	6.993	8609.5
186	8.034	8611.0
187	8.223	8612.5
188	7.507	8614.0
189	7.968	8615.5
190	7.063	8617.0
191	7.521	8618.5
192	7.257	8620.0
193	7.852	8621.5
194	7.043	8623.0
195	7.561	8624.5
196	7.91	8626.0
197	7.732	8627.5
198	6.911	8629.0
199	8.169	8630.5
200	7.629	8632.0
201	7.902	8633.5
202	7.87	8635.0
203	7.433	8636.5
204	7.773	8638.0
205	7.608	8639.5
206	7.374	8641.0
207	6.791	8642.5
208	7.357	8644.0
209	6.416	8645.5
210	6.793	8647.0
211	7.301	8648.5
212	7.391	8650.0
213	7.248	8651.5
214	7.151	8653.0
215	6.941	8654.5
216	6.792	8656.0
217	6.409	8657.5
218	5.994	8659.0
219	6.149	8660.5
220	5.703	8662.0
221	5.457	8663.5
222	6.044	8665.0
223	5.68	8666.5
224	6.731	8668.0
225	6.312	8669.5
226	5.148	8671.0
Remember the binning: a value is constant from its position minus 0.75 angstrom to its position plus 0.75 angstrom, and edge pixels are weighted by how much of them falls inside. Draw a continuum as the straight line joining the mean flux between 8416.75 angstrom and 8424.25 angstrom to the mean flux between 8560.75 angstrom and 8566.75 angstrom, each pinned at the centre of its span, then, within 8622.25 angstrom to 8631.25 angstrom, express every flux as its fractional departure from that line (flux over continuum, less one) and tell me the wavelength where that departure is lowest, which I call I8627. 8629.0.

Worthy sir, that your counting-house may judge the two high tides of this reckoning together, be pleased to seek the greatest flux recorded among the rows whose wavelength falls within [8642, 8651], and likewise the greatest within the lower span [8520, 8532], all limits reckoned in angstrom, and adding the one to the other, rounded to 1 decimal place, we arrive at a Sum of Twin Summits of 15.3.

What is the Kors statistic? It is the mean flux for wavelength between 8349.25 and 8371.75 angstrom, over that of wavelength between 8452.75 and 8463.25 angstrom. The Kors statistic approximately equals 1.11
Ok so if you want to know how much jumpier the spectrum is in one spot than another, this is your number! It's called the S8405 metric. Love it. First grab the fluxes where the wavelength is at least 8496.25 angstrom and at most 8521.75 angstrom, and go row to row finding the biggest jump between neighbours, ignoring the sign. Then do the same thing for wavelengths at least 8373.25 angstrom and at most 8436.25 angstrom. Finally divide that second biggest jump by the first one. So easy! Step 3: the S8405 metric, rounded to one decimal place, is 2.3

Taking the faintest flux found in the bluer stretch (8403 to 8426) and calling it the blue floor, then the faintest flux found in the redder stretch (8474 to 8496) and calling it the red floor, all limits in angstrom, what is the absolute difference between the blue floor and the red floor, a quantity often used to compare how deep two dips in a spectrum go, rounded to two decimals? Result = 1.11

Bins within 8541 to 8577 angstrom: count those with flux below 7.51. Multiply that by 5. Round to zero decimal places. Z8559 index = 90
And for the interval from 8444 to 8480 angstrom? 85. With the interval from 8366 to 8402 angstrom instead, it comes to 35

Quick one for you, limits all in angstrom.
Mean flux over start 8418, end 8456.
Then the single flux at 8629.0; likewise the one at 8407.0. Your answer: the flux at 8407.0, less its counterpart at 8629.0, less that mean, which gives -6.6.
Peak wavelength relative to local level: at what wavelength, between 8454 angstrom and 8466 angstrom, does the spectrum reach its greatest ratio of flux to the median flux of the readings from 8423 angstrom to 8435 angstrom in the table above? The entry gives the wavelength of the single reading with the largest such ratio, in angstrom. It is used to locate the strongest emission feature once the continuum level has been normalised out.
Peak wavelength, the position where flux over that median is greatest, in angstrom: 8456.5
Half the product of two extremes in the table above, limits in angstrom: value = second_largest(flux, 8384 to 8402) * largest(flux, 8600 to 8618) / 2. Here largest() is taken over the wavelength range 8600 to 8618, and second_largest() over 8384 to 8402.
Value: 37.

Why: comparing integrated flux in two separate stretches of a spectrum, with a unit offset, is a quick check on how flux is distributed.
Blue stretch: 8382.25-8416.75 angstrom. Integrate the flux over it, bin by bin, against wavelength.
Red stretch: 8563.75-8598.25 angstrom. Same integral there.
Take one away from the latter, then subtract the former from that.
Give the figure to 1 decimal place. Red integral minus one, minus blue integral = -12.5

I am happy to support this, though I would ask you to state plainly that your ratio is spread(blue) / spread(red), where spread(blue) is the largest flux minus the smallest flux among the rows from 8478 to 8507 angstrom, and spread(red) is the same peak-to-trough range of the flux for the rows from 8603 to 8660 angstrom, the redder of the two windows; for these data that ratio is 1.0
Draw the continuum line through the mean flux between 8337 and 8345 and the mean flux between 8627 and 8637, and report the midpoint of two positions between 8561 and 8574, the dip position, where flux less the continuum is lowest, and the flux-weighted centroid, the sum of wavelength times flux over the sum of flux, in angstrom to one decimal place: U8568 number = 8564.5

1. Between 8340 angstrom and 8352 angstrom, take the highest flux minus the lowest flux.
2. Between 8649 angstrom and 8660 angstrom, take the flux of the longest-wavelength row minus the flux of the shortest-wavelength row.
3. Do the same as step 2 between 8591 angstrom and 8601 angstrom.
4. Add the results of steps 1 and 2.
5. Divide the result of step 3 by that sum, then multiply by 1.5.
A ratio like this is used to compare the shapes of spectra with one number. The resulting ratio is 0.7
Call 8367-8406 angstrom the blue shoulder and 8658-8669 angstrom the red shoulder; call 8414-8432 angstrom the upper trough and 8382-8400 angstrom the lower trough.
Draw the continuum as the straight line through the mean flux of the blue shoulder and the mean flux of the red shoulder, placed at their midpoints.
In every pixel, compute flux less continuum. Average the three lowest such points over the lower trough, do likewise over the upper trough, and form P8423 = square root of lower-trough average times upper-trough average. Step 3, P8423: 1.0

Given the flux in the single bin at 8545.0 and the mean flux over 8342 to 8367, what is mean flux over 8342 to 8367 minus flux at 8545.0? 2.34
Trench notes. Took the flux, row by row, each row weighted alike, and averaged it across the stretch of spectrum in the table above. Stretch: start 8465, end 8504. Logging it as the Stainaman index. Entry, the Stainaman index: 7.2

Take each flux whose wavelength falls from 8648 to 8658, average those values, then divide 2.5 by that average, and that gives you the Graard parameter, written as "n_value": 0.355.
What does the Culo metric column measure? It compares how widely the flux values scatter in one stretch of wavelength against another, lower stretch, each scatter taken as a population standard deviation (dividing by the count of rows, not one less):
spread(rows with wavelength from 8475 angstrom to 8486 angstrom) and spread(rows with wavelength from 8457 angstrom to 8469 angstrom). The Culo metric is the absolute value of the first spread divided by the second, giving 1.4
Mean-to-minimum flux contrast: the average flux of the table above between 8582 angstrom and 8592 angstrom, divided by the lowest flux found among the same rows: 1.08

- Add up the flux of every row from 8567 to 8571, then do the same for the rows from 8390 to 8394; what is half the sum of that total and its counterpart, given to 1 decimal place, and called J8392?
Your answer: 22.9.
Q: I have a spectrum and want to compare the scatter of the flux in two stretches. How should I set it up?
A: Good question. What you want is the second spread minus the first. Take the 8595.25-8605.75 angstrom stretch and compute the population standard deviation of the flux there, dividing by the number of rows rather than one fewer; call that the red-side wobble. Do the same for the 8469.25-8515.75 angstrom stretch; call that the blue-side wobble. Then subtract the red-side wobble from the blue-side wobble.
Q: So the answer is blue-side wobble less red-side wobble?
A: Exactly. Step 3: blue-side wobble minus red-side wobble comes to 0.3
